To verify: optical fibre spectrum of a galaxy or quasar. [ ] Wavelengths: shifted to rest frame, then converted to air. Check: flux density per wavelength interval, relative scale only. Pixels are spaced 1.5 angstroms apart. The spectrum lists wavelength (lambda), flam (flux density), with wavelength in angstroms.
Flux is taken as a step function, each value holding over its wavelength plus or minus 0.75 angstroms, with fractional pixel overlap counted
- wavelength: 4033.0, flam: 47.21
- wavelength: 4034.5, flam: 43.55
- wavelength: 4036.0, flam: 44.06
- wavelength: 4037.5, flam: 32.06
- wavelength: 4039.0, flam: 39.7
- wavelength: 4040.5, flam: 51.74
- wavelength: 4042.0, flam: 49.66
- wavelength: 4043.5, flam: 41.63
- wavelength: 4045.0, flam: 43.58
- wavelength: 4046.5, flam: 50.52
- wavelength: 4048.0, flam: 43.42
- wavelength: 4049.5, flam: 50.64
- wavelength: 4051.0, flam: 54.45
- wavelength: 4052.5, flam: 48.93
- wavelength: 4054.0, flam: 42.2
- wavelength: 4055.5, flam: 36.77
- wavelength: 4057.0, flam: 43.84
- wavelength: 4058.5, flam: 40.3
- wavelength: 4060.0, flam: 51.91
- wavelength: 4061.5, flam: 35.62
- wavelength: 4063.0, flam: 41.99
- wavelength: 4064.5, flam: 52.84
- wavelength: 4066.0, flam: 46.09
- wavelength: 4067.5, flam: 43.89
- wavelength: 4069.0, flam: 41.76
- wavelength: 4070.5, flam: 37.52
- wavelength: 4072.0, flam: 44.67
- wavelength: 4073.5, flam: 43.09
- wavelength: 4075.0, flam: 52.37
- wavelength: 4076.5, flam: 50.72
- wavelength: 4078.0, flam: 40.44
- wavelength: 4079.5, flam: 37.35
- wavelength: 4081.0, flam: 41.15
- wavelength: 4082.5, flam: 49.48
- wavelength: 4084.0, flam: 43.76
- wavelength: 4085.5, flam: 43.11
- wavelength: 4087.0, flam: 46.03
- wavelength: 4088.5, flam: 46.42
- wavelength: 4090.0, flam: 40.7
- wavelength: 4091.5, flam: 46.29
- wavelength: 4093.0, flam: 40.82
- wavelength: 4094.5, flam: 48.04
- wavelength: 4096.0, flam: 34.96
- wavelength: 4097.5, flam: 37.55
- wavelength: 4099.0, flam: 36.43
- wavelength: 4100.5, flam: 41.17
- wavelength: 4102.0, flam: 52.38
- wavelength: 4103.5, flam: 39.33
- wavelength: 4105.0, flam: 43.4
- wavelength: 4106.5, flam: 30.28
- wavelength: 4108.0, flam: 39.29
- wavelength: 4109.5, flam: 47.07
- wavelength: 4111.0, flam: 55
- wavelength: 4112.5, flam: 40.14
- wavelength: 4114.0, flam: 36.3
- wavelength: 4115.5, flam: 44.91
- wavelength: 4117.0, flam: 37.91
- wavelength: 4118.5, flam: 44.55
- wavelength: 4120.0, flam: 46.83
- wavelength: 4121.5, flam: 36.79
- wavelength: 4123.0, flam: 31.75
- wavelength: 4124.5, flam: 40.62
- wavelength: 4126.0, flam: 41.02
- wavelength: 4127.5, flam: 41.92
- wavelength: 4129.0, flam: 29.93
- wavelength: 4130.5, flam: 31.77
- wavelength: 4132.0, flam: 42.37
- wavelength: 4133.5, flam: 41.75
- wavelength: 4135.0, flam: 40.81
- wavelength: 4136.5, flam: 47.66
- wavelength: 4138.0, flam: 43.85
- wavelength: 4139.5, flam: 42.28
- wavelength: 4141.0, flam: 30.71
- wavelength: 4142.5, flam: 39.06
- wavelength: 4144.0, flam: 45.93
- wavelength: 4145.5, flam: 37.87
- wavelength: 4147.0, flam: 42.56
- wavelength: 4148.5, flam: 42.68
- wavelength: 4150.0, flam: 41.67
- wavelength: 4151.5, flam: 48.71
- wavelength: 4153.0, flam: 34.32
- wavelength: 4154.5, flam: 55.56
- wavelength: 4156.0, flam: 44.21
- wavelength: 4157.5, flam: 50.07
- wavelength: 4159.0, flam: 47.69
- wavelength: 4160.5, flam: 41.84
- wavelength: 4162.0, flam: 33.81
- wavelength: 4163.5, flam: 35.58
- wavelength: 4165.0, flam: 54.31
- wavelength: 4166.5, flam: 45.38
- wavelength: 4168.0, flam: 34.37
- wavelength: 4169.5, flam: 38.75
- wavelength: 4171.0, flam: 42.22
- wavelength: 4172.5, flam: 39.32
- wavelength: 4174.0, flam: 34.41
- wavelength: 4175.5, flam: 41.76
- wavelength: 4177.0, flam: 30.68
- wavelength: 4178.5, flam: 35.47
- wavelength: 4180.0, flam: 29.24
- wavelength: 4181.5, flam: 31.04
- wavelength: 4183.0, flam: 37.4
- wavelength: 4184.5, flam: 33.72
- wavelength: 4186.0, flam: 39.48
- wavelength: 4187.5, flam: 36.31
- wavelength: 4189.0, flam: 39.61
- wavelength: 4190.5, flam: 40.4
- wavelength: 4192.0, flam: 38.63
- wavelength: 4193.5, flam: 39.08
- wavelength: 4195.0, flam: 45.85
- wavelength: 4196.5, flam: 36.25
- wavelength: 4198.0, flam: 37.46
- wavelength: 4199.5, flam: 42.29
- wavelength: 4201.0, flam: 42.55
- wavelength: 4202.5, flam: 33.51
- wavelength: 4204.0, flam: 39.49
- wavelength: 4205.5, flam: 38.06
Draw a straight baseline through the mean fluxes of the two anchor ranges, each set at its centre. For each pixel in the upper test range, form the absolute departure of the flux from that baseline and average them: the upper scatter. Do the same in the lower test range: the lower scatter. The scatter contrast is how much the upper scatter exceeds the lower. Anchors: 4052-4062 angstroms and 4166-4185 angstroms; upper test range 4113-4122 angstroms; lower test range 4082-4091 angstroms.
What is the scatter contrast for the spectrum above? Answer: 0.4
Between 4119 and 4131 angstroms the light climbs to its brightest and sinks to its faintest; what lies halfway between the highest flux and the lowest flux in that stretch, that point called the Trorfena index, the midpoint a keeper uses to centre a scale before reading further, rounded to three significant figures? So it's 38.4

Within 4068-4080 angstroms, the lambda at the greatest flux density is 4075.0 angstroms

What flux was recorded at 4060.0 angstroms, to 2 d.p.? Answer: 51.91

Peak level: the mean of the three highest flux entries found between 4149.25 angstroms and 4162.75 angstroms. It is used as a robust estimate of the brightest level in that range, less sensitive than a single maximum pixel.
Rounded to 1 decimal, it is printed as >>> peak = 51.4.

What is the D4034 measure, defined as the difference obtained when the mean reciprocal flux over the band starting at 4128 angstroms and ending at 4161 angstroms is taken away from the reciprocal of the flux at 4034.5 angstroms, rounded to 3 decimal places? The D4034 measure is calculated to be -0.001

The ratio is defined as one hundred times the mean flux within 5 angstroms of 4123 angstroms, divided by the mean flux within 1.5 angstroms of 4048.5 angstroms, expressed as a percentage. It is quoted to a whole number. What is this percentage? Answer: 86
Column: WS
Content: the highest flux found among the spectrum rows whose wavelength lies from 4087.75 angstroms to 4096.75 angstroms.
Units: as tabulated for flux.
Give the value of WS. 48.04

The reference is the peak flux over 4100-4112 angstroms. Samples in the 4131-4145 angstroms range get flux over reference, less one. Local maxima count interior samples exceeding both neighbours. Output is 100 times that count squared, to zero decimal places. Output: 100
